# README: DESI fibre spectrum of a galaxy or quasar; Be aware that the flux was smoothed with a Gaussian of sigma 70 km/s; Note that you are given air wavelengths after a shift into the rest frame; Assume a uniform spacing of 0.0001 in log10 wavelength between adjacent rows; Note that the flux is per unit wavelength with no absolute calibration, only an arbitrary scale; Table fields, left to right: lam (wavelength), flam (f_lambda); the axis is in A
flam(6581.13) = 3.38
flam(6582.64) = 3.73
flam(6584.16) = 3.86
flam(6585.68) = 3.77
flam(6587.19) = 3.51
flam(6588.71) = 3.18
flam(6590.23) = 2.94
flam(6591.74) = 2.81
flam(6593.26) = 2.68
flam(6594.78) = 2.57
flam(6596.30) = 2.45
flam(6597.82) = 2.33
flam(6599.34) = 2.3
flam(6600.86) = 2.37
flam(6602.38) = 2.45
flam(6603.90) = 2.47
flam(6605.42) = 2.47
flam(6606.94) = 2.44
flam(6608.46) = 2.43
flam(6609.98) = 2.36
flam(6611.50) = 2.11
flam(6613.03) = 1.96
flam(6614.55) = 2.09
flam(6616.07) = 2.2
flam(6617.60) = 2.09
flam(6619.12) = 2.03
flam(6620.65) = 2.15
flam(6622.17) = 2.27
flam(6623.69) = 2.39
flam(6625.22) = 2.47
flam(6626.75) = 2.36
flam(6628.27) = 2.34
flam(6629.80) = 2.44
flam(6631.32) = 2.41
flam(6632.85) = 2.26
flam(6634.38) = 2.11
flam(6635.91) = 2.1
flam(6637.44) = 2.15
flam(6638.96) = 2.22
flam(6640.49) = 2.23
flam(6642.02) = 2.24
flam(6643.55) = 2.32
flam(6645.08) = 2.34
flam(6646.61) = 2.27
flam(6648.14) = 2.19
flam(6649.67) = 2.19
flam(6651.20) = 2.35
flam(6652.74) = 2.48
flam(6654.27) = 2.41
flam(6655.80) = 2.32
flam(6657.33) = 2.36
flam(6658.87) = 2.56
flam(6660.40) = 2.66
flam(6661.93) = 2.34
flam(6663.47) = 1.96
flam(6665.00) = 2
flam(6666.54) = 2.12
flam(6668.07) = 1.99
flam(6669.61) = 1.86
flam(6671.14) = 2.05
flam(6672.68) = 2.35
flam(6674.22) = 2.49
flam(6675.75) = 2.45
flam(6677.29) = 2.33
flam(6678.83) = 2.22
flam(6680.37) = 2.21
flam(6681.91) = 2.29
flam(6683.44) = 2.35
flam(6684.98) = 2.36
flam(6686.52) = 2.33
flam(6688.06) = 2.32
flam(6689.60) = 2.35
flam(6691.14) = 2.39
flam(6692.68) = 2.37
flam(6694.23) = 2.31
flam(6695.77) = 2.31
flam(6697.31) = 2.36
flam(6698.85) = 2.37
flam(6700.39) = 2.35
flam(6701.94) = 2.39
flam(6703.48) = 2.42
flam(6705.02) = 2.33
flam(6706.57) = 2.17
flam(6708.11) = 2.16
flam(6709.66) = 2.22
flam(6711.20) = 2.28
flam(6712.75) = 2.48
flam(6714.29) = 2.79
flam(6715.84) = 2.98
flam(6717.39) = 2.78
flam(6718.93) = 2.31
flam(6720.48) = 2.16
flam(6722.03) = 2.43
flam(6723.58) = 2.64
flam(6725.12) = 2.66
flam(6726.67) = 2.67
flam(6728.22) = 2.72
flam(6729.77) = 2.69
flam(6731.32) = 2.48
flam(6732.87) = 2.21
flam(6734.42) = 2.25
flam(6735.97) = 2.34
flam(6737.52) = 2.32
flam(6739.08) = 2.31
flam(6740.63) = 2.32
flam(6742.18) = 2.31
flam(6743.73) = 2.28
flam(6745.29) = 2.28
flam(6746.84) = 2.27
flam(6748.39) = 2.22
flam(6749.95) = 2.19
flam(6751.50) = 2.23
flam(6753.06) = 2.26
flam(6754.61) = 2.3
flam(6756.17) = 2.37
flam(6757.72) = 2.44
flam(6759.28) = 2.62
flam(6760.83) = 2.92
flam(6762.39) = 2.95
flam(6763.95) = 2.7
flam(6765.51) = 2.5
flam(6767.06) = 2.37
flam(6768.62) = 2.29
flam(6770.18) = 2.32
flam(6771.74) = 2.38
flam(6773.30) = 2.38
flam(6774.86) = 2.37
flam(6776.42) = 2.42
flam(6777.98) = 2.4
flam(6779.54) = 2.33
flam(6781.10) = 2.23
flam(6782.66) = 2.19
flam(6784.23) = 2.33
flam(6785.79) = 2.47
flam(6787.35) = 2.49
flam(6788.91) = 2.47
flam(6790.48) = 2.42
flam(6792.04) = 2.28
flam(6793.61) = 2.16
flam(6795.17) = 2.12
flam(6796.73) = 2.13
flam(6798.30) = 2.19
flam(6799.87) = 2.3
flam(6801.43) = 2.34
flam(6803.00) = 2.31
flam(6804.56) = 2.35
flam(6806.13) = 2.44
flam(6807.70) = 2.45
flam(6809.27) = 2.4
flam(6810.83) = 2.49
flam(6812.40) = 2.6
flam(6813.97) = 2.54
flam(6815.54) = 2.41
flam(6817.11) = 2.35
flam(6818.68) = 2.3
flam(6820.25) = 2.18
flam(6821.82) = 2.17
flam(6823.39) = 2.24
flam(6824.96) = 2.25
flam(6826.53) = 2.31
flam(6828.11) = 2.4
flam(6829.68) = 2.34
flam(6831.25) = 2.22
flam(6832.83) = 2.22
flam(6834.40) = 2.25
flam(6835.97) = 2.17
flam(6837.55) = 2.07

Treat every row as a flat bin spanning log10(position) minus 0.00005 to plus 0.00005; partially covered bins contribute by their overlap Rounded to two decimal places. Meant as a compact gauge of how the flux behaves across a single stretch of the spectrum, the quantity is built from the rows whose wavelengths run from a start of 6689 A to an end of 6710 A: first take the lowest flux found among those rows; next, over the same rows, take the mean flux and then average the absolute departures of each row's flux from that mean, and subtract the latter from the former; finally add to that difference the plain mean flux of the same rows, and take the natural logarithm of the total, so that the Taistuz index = 1.49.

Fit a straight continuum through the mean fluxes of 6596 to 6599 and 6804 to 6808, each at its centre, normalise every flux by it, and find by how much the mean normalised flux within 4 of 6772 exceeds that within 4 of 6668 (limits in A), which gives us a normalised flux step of 0.14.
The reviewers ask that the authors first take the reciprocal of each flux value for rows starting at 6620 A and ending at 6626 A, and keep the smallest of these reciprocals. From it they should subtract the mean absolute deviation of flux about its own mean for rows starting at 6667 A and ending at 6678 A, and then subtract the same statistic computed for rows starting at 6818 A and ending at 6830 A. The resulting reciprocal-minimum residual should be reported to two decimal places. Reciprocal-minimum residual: 0.13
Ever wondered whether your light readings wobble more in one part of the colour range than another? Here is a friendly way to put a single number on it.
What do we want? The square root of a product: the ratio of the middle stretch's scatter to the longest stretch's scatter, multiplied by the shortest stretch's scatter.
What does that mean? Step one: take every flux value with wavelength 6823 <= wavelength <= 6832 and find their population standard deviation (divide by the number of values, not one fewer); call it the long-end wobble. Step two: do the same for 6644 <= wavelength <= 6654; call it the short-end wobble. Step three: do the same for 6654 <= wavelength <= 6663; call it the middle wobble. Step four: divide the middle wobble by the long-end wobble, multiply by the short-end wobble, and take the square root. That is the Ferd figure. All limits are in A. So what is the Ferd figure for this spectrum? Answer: 0.45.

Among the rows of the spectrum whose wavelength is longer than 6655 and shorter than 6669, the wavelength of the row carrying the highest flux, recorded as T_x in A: 6660.40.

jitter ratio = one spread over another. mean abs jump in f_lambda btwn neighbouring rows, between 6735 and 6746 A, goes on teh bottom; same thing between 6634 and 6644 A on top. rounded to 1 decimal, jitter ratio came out 2.9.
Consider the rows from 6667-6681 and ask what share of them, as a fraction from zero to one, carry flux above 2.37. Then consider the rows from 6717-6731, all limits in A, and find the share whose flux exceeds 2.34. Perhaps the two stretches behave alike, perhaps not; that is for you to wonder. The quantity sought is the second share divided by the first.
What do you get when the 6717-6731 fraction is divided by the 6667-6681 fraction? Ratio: 3.5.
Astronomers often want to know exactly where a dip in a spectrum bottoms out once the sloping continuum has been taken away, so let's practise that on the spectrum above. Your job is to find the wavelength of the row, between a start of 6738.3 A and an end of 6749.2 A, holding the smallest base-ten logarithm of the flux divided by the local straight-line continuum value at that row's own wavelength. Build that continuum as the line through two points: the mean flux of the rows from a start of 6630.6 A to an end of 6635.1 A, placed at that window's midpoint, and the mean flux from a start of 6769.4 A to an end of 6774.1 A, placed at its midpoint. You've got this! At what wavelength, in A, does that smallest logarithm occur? 6748.39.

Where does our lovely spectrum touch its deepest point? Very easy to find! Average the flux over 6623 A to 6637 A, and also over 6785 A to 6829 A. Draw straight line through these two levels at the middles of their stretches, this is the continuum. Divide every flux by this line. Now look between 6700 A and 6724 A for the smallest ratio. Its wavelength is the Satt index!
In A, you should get 6720.48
